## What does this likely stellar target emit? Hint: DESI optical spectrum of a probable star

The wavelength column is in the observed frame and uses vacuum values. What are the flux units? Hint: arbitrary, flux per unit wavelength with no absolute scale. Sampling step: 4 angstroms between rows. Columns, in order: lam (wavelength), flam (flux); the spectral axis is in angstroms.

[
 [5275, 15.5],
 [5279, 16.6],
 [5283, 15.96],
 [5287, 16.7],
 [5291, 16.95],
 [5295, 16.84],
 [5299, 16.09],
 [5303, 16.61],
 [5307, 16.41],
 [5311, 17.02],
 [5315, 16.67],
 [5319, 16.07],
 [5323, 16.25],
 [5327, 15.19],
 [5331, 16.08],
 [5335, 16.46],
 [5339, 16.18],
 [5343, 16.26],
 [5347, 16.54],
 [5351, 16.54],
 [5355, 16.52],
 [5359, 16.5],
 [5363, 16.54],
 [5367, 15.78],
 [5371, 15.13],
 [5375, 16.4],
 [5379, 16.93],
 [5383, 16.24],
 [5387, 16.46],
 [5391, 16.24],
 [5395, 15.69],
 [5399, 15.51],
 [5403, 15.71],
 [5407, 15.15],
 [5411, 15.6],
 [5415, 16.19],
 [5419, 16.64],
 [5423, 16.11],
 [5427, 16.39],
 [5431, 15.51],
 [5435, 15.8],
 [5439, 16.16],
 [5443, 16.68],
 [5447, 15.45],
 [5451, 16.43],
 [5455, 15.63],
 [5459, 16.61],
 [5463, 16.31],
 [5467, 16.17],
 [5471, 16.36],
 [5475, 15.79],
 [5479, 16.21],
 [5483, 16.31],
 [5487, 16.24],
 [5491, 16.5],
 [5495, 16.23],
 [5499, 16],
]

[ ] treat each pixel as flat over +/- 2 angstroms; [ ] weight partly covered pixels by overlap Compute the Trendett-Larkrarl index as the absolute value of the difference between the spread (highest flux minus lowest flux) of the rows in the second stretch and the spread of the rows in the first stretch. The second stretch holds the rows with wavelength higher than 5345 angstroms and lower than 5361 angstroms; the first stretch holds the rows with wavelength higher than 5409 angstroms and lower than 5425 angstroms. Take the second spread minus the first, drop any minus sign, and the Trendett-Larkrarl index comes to 1.0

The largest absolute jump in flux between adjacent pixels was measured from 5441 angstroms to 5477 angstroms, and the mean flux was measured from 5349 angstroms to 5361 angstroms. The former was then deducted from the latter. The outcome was 15.3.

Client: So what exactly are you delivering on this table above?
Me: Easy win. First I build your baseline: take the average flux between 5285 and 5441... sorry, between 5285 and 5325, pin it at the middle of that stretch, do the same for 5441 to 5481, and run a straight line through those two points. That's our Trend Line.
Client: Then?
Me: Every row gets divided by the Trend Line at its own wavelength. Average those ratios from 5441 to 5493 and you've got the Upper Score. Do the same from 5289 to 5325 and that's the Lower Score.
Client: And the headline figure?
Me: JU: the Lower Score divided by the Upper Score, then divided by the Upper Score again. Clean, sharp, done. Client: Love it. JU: 0.99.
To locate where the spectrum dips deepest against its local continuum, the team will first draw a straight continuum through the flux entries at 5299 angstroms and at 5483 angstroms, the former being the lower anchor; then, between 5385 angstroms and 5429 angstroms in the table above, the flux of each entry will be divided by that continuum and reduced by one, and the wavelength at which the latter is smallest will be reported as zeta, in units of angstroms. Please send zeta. 5407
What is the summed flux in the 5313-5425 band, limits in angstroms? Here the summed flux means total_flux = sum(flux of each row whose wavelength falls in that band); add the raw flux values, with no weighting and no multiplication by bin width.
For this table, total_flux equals 452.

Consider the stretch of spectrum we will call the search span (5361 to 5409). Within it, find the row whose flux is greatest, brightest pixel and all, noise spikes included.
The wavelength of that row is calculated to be 5379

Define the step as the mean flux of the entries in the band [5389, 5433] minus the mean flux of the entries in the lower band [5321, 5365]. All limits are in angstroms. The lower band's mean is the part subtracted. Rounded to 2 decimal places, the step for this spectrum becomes -0.39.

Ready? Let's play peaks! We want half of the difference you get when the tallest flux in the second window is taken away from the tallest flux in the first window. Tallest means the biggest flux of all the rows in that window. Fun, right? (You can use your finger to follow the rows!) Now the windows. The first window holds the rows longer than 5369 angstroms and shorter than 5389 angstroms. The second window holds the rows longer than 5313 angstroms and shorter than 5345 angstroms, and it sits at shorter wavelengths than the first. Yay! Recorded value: 0.13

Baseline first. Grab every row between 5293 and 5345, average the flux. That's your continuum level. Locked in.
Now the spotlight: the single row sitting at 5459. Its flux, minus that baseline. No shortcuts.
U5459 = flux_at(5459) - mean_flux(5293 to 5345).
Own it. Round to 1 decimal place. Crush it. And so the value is 0.3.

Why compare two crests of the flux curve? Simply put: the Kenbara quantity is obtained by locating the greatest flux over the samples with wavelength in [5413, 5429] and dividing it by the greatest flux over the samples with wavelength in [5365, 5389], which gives 0.98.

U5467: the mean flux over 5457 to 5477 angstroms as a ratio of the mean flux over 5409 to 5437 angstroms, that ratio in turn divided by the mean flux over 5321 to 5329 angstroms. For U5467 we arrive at 0.064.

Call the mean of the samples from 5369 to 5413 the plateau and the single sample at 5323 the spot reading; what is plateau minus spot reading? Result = -0.34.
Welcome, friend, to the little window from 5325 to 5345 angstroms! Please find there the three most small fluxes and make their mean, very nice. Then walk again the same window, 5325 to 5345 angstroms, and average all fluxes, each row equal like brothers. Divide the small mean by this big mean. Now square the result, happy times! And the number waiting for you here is 0.973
